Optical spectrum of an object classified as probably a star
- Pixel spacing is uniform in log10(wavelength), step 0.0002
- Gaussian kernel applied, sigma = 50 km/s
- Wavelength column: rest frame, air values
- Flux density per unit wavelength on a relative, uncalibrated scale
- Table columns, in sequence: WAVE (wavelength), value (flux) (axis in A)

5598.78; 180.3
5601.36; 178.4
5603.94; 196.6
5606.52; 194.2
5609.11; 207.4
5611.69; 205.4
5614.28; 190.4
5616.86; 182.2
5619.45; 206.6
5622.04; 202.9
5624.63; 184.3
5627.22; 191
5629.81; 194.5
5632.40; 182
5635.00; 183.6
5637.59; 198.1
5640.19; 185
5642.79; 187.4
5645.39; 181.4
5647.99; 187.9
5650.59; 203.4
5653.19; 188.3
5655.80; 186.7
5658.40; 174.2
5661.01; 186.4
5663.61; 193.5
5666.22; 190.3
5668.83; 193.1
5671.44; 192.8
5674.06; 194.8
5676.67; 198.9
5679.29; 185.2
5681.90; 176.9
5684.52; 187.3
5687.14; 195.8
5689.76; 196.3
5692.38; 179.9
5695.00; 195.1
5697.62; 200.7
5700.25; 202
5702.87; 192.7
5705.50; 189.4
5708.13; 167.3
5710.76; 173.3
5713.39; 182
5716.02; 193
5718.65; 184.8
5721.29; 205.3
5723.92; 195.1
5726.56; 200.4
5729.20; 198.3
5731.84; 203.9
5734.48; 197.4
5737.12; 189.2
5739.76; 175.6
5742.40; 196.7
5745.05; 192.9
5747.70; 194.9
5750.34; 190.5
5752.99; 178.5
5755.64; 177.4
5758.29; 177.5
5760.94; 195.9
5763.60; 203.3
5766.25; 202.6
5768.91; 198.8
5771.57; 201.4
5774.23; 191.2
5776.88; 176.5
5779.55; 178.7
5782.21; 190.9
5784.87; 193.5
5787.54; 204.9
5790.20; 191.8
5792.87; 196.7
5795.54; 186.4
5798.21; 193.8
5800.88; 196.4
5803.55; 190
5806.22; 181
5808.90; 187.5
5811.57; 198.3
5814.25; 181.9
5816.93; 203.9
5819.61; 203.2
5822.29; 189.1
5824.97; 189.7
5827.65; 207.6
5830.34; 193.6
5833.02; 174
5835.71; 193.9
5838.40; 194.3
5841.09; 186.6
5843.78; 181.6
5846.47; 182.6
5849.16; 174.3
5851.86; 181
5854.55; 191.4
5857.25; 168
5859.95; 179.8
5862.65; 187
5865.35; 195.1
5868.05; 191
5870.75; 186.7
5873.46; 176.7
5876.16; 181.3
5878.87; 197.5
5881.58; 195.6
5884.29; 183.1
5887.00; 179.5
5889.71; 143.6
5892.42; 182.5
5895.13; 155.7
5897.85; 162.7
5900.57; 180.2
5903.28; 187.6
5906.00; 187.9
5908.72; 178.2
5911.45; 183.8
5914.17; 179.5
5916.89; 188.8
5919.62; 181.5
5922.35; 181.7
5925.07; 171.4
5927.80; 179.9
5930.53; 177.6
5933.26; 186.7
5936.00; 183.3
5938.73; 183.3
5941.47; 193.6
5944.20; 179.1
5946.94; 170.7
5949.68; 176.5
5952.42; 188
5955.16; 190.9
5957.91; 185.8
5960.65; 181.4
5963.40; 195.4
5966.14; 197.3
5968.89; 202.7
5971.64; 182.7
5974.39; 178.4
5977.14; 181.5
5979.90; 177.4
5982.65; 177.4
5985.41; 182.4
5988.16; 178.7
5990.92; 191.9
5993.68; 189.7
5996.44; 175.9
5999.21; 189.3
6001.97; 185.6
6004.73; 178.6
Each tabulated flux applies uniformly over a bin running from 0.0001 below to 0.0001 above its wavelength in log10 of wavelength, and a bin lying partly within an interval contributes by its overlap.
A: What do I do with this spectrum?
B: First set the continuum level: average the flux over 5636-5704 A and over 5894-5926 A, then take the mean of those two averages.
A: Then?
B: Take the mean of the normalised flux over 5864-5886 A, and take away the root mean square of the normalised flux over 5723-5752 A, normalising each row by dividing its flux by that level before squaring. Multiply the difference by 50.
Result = -1.6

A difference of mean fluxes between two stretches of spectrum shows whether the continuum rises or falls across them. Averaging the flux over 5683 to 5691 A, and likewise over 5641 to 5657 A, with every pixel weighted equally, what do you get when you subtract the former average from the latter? -4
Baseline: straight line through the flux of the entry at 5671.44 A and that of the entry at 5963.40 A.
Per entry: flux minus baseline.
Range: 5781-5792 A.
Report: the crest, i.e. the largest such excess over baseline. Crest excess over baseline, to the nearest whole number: 11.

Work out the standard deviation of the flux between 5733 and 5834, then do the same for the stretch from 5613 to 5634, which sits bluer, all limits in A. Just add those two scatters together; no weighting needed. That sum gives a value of 18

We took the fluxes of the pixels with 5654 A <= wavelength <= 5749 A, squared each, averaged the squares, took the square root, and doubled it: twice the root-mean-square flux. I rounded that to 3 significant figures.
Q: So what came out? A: 382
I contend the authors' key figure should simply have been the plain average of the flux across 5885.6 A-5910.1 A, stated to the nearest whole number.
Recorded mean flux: 173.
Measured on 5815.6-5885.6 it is 188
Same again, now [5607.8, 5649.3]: 192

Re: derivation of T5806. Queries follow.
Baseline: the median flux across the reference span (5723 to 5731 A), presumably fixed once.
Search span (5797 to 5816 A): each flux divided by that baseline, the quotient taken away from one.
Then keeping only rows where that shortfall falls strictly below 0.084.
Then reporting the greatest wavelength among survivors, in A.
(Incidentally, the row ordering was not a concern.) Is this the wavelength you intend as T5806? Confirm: 5814.25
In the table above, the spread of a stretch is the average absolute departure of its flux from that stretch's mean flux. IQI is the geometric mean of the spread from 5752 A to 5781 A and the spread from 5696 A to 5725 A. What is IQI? 10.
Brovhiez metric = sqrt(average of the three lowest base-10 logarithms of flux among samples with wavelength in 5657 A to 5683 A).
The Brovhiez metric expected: 1.50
